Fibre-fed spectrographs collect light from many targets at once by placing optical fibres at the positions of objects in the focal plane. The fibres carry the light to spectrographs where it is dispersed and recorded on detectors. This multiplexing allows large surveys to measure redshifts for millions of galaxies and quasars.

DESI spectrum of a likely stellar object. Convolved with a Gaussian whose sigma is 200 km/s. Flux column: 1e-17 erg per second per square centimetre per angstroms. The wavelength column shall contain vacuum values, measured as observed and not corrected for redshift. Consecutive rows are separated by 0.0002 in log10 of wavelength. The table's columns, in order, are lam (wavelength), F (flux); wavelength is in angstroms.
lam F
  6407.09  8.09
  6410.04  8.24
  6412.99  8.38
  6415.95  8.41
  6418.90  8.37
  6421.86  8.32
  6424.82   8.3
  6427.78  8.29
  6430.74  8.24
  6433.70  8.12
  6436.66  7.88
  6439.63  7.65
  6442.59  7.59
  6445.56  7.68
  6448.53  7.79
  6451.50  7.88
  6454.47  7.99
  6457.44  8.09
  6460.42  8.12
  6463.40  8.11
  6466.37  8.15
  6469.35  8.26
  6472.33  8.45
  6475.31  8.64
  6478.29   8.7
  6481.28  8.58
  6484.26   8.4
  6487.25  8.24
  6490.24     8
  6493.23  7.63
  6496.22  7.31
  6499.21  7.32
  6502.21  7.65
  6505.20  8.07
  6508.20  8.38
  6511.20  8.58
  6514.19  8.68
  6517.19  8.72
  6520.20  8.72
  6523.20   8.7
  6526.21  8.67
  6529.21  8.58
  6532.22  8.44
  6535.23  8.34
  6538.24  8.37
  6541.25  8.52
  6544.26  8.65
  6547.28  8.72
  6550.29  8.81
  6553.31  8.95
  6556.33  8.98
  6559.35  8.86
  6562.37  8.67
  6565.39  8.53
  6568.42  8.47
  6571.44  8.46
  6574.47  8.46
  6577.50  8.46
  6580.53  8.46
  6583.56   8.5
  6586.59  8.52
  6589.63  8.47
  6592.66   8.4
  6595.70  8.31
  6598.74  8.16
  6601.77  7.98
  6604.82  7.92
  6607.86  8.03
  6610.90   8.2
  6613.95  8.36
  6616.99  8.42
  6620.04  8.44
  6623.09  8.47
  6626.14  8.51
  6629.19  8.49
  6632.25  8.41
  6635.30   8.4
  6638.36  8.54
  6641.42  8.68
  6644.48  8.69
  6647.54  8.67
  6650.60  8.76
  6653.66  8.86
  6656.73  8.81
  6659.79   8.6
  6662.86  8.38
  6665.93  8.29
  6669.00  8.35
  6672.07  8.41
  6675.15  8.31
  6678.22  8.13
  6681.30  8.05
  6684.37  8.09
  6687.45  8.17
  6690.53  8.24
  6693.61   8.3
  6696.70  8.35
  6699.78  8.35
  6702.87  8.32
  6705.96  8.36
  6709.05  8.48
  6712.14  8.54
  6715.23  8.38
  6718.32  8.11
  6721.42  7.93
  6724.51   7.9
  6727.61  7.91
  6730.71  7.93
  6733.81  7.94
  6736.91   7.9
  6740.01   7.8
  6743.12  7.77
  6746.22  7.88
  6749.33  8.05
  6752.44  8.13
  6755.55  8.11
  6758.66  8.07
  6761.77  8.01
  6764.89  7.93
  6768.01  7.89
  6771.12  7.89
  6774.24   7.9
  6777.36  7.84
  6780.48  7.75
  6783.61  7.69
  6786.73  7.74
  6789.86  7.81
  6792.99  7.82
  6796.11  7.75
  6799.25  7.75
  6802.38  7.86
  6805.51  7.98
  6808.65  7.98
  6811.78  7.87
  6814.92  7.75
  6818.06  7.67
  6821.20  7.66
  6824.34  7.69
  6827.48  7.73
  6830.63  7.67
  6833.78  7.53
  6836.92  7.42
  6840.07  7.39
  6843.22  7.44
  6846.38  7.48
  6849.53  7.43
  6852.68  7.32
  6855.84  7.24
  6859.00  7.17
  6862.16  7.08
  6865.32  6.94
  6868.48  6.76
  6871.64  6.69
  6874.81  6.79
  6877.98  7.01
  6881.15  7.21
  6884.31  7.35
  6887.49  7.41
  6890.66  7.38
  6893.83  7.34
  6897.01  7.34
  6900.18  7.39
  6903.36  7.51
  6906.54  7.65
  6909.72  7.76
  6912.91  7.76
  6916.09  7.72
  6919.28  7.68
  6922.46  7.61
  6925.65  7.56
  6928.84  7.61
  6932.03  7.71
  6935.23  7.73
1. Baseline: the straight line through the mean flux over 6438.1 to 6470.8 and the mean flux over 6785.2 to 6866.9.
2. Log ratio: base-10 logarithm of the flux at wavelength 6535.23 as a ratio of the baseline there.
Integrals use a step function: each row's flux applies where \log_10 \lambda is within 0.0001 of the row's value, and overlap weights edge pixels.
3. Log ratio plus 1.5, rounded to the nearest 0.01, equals 1.53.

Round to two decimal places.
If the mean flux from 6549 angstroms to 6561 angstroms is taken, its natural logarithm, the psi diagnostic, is 2.19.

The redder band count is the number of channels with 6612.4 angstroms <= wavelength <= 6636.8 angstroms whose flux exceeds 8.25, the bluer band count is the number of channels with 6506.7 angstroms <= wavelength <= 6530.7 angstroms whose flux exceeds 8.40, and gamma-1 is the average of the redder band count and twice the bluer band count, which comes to 11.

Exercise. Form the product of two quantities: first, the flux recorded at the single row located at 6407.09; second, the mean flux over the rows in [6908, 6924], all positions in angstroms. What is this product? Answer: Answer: 62.3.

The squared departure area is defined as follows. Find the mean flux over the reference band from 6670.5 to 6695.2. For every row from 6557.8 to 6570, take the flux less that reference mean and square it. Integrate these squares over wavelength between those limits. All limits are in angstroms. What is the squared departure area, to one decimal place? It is 2.4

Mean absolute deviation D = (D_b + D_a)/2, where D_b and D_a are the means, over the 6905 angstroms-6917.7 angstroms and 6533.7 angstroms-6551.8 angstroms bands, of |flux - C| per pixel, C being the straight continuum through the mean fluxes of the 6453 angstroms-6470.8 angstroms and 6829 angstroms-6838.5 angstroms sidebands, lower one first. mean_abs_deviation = 0.44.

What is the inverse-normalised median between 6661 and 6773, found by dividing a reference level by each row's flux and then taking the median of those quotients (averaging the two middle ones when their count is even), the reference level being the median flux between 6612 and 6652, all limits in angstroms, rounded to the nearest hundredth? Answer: 1.05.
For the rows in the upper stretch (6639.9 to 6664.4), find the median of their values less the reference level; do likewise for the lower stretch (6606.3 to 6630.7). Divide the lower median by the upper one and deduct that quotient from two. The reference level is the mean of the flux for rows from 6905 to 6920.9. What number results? 1.3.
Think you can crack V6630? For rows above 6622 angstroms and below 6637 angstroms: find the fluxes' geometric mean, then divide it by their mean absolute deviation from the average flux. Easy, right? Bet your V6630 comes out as 207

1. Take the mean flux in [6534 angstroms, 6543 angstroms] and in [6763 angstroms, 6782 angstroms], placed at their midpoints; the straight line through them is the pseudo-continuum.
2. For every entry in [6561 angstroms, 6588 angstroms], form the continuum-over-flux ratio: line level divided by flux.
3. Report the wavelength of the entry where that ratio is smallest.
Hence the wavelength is 6562.37 angstroms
